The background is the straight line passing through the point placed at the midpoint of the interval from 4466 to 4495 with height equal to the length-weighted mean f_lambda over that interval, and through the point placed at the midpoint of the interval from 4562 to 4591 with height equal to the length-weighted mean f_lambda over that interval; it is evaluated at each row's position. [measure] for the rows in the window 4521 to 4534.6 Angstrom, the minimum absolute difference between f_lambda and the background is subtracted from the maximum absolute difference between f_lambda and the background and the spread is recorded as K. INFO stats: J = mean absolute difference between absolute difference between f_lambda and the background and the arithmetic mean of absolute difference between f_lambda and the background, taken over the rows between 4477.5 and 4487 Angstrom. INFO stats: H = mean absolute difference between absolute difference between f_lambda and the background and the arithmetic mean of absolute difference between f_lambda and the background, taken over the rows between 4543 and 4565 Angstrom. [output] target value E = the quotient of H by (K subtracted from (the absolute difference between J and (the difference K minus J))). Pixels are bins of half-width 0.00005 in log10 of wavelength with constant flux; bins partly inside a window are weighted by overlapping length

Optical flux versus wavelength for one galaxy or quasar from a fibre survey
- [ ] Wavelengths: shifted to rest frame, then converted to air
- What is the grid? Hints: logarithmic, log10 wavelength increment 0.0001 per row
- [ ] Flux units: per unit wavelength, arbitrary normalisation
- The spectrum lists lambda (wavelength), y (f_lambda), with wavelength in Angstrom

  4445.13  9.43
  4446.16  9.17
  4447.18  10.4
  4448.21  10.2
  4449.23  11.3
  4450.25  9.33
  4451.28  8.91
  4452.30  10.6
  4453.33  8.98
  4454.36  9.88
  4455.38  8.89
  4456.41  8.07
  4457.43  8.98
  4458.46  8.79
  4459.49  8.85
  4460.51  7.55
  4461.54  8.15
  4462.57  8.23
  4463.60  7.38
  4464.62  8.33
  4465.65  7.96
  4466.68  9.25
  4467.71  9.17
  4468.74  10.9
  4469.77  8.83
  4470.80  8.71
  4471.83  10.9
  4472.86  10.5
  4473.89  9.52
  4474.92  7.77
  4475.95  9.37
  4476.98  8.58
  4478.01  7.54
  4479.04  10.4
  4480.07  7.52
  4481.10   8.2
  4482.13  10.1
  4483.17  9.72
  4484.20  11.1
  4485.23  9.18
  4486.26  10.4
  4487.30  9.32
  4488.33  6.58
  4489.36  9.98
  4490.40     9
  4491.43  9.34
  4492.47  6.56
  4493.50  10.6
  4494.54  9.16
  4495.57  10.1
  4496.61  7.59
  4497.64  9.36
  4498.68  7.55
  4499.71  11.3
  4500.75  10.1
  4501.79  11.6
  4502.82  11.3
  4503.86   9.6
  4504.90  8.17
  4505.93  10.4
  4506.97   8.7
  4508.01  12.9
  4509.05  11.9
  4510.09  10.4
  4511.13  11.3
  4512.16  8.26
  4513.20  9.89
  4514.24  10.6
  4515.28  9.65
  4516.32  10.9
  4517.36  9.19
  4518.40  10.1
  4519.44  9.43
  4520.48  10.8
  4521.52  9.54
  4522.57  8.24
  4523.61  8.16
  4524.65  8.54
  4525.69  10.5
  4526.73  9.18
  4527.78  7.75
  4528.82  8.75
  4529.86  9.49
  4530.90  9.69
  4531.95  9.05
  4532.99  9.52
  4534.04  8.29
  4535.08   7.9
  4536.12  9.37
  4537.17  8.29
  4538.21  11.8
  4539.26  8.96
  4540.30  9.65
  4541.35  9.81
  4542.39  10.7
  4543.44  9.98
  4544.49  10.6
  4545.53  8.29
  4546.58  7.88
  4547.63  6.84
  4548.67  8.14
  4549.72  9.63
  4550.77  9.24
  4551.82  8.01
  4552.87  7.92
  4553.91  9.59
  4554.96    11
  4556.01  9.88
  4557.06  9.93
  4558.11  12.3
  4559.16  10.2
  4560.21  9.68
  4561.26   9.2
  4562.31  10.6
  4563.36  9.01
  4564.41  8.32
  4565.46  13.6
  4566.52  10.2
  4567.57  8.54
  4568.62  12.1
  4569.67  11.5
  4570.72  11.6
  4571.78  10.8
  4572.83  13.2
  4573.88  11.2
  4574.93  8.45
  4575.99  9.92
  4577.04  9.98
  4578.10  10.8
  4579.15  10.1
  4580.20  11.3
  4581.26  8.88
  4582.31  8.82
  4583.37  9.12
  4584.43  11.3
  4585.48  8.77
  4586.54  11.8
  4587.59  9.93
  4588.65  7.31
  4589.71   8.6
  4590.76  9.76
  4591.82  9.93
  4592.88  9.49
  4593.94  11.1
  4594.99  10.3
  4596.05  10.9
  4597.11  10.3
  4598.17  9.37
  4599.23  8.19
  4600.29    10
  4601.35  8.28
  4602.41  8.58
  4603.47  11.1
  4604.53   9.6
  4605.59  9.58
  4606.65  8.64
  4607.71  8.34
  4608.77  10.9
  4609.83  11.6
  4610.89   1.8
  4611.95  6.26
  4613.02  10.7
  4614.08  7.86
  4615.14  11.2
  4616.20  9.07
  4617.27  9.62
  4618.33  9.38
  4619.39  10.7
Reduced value -0.84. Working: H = 0.74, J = 0.44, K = 1.91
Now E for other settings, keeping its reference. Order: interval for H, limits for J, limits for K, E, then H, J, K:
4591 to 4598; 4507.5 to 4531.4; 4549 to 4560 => -0.20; 0.25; 0.62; 2.22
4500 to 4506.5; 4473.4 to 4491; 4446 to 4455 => -0.51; 0.59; 0.59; 2.41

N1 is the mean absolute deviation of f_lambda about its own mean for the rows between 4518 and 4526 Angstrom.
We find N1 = 0.83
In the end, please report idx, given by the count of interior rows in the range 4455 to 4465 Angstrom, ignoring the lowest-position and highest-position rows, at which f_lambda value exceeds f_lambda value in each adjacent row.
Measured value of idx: 3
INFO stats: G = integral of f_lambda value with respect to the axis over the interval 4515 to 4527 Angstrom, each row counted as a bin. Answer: 114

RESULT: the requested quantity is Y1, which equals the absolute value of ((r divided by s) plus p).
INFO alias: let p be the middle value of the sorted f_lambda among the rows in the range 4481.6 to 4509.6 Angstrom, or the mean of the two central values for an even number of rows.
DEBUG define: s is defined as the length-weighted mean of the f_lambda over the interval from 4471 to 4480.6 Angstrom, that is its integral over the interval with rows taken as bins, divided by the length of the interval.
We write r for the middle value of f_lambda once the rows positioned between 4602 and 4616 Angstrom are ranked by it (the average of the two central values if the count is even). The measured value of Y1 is 10.8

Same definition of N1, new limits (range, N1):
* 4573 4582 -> 0.77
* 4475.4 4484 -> 0.97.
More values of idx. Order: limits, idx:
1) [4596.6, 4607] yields 2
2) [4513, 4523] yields 4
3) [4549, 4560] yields 2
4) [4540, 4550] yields 2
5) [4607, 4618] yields 3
